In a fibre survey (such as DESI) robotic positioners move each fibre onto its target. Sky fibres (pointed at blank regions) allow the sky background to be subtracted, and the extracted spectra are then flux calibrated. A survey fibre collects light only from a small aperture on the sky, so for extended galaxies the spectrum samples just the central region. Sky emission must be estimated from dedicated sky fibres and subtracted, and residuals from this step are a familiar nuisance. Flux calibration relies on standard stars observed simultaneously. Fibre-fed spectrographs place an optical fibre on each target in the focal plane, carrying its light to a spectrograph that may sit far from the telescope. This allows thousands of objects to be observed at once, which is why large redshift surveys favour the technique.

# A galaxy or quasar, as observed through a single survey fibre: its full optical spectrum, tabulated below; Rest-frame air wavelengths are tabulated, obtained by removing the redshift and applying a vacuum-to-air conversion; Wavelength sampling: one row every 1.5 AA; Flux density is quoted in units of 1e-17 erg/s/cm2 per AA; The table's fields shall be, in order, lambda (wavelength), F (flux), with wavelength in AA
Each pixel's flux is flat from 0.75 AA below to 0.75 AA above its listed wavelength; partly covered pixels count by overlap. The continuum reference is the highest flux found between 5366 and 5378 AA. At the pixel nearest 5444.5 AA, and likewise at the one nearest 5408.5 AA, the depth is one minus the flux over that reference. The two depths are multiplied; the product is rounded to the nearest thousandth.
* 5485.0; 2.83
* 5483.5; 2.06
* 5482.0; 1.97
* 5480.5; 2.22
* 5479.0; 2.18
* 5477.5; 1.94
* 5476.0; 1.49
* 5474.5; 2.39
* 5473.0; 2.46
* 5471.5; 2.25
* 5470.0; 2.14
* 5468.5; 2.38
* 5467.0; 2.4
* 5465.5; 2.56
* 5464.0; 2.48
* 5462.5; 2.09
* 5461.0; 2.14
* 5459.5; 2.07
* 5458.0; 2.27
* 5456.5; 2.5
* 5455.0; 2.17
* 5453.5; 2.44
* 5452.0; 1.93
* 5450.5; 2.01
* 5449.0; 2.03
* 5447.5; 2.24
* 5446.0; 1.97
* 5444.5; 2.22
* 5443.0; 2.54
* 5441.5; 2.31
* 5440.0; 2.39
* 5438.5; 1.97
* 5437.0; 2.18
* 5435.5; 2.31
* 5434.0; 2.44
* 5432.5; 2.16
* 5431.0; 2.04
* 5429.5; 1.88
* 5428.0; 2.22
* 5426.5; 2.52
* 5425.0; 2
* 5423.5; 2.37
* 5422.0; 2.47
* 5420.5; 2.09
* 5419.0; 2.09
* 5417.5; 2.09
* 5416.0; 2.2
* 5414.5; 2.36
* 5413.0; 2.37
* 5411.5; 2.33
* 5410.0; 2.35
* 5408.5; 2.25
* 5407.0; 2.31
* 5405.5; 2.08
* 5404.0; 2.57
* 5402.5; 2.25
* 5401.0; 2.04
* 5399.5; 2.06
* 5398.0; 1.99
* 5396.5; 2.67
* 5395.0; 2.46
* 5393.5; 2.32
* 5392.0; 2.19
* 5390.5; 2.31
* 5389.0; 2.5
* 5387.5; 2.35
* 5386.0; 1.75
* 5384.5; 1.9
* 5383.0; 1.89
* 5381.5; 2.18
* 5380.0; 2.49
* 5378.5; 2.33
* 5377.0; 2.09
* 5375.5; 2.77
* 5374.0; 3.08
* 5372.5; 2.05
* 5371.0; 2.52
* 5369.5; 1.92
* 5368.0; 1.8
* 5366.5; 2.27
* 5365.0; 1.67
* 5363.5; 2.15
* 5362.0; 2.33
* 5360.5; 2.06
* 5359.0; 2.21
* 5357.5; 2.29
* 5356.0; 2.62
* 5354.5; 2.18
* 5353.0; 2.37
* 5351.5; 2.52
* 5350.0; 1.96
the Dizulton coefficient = 0.075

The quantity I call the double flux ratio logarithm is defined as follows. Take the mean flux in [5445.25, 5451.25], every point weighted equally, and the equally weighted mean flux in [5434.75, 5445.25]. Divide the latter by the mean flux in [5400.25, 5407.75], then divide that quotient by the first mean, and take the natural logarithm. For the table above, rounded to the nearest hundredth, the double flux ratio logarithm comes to -0.71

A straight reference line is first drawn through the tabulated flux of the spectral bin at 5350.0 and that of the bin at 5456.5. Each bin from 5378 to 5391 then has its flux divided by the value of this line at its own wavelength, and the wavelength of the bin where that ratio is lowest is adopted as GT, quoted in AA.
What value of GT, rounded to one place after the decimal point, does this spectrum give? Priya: 5386.0 AA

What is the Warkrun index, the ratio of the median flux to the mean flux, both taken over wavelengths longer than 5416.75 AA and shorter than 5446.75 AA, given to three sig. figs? 0.994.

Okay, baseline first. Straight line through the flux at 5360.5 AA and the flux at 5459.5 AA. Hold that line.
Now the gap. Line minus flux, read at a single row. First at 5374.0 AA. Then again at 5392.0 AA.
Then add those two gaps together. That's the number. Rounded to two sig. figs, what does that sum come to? -1.1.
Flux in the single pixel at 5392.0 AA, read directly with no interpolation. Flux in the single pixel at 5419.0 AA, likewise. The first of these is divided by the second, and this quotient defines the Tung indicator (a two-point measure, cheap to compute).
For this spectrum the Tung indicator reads 1.05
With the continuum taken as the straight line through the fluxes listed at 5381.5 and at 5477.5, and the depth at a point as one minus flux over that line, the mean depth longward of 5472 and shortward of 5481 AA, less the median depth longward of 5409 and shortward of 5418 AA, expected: 0.022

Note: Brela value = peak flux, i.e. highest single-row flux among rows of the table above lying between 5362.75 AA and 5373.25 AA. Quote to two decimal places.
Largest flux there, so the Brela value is 2.52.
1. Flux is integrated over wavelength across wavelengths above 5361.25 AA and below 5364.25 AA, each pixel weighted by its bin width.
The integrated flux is 6.72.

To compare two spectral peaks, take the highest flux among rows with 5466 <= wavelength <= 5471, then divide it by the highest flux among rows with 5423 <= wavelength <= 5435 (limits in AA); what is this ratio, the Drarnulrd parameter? 0.95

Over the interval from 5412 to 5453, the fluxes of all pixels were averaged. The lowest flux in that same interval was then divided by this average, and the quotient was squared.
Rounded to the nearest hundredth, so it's 0.73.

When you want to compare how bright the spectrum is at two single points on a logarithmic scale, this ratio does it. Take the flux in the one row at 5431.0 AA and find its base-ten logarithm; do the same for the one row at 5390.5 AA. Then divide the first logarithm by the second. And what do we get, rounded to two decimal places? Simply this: 0.85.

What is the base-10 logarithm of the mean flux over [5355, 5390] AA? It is 0.348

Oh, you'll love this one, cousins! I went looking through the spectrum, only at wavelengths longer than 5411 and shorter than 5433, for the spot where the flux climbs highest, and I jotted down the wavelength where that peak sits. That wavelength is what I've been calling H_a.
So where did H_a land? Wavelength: 5426.5 AA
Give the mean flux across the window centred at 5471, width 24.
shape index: 2.20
